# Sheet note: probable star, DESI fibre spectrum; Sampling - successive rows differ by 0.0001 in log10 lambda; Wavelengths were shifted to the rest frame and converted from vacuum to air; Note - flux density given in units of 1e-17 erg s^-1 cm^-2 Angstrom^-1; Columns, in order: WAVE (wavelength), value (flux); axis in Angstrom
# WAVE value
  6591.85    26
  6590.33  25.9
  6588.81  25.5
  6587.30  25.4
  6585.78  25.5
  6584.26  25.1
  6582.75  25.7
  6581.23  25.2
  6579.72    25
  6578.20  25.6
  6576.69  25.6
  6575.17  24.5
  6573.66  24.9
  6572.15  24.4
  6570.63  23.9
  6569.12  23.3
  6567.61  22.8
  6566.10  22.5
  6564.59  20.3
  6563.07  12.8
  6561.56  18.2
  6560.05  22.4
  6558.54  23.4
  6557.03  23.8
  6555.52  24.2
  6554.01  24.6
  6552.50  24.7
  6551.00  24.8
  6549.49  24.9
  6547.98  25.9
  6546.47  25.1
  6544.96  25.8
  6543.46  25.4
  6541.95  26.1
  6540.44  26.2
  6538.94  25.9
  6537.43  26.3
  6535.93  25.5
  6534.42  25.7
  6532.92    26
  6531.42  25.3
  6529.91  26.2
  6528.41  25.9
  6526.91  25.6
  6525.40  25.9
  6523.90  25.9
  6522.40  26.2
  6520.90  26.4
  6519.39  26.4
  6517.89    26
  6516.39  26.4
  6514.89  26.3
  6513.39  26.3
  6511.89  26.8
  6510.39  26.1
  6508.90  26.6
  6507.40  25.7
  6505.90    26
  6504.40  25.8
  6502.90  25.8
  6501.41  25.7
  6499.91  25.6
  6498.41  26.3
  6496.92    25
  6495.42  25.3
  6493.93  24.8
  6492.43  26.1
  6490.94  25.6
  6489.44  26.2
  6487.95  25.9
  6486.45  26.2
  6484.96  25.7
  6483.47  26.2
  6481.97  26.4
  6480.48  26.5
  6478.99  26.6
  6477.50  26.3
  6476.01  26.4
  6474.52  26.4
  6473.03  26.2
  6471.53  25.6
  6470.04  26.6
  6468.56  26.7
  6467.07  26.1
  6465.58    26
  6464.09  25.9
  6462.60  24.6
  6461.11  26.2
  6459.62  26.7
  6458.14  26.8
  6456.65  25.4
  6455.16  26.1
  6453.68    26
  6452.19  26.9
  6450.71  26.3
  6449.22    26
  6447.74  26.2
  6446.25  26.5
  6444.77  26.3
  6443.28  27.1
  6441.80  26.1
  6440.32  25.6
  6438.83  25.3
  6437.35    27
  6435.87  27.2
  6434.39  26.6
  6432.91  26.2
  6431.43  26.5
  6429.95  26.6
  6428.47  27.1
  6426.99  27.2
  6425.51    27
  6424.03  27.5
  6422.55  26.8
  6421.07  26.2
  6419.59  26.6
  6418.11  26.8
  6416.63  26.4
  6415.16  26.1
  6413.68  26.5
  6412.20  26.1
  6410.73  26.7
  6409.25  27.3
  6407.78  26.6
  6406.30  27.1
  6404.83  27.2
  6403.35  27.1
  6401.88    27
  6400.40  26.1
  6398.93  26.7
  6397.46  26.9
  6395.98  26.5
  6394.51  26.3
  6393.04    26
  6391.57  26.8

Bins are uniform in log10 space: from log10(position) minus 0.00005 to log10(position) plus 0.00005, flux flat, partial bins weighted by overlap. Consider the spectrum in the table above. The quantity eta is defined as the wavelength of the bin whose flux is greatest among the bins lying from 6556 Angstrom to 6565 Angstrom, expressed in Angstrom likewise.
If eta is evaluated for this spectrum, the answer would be 6557.03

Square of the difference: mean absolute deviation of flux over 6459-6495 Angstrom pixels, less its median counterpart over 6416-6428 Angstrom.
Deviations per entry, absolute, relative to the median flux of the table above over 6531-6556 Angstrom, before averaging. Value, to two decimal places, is 0.35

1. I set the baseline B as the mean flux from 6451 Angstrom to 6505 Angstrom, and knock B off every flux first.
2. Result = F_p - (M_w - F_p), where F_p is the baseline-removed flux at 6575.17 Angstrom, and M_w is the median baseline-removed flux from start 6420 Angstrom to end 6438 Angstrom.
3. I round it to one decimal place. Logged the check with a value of -3.9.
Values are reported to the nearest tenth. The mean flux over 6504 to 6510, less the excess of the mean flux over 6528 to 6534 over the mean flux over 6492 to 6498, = 25.5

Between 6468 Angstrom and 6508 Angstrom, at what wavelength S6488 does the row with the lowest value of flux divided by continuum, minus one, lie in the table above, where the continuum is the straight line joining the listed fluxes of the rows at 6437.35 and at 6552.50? 6493.93 Angstrom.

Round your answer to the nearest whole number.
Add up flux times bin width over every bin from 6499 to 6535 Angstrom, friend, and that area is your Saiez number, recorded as 937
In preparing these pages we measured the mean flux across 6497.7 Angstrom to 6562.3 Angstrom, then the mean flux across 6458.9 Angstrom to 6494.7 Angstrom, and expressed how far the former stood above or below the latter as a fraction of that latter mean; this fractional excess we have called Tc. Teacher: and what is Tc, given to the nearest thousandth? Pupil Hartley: -0.024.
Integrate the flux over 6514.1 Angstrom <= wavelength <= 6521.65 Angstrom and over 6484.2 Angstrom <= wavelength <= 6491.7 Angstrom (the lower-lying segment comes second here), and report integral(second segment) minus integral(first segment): -4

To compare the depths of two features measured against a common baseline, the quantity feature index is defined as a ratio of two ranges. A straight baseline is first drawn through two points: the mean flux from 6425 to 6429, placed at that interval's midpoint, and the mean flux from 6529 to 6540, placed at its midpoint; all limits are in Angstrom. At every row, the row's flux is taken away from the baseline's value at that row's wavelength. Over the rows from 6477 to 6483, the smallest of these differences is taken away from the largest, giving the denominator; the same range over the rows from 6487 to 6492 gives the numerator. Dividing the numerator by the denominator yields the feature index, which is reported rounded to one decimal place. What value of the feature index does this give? 1.8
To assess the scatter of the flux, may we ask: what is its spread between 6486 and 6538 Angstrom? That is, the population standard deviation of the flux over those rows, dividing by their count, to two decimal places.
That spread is 0.43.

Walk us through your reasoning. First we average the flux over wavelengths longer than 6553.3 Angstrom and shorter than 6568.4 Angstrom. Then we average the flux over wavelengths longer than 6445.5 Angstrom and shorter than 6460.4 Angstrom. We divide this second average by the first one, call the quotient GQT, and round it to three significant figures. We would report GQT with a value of 1.22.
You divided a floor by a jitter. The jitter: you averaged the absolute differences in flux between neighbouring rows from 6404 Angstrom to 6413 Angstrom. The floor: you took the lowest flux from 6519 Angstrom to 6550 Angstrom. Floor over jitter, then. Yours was 50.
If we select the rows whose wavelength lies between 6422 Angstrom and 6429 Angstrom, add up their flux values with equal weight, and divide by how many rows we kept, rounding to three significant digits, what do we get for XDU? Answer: 27.1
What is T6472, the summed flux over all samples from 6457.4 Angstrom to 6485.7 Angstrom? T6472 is 498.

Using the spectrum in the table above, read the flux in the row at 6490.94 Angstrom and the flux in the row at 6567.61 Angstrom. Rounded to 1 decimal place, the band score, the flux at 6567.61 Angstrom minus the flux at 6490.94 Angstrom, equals -2.8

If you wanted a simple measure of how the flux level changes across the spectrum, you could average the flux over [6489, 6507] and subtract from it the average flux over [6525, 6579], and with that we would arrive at 1.4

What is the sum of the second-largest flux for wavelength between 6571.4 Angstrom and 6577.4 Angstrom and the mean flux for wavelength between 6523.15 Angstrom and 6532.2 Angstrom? 50.7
